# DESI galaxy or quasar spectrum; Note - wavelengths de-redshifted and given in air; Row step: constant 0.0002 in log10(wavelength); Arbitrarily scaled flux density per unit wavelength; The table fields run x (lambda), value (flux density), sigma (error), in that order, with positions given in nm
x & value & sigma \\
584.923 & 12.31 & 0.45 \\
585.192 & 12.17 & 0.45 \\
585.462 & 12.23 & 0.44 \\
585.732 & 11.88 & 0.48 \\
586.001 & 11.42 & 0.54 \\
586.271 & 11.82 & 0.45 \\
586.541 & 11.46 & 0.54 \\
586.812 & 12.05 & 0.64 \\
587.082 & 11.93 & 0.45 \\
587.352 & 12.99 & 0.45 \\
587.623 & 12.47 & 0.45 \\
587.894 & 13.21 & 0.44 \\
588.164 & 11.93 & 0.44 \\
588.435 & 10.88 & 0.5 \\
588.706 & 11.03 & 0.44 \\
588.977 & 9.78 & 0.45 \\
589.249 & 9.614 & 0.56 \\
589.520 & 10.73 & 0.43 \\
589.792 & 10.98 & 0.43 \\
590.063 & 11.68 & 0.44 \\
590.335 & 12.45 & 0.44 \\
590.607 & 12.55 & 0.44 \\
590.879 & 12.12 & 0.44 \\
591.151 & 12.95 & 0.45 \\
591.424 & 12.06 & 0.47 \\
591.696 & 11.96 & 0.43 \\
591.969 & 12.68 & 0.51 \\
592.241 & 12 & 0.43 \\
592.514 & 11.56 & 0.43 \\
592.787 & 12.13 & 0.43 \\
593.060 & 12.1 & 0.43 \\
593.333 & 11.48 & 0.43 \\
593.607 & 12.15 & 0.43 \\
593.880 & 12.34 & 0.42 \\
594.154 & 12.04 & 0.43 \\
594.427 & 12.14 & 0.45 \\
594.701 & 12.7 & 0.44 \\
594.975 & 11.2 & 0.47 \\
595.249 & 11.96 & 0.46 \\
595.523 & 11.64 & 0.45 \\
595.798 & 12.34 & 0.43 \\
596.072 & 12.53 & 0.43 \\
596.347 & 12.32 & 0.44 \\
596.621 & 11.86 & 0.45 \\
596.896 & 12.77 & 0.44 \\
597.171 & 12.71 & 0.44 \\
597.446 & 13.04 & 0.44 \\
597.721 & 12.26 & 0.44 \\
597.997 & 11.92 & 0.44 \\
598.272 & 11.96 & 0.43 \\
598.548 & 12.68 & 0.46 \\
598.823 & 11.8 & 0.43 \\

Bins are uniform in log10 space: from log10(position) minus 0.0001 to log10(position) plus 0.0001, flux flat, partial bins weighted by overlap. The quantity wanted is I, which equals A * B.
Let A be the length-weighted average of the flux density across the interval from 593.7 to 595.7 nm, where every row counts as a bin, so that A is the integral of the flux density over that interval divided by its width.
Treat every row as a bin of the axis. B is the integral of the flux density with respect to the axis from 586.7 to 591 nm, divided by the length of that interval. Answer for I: 140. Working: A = 12.0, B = 11.6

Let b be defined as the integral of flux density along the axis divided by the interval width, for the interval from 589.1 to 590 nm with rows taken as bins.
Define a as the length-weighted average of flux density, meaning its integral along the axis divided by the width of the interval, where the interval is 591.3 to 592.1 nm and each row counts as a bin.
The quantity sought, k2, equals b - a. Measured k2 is -1.7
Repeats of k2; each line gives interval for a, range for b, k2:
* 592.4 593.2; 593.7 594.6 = 0.3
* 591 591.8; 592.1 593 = -0.4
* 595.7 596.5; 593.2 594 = -0.4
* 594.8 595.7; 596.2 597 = 0.6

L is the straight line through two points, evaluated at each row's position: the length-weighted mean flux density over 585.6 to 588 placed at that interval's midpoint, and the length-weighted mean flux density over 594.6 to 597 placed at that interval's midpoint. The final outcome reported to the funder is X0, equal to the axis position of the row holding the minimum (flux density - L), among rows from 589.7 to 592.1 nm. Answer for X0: 589.792 nm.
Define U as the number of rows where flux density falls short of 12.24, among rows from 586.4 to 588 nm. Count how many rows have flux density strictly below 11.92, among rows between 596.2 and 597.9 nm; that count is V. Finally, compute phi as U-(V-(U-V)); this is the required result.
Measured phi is 4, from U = 3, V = 1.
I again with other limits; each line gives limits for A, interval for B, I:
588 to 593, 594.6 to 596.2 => 140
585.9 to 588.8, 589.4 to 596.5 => 144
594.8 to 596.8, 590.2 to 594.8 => 146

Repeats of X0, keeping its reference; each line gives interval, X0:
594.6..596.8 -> 594.975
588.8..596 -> 589.249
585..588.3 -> 586.001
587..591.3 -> 589.249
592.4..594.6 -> 593.333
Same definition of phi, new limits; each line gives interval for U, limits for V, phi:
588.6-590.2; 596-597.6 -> 10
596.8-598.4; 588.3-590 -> -8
